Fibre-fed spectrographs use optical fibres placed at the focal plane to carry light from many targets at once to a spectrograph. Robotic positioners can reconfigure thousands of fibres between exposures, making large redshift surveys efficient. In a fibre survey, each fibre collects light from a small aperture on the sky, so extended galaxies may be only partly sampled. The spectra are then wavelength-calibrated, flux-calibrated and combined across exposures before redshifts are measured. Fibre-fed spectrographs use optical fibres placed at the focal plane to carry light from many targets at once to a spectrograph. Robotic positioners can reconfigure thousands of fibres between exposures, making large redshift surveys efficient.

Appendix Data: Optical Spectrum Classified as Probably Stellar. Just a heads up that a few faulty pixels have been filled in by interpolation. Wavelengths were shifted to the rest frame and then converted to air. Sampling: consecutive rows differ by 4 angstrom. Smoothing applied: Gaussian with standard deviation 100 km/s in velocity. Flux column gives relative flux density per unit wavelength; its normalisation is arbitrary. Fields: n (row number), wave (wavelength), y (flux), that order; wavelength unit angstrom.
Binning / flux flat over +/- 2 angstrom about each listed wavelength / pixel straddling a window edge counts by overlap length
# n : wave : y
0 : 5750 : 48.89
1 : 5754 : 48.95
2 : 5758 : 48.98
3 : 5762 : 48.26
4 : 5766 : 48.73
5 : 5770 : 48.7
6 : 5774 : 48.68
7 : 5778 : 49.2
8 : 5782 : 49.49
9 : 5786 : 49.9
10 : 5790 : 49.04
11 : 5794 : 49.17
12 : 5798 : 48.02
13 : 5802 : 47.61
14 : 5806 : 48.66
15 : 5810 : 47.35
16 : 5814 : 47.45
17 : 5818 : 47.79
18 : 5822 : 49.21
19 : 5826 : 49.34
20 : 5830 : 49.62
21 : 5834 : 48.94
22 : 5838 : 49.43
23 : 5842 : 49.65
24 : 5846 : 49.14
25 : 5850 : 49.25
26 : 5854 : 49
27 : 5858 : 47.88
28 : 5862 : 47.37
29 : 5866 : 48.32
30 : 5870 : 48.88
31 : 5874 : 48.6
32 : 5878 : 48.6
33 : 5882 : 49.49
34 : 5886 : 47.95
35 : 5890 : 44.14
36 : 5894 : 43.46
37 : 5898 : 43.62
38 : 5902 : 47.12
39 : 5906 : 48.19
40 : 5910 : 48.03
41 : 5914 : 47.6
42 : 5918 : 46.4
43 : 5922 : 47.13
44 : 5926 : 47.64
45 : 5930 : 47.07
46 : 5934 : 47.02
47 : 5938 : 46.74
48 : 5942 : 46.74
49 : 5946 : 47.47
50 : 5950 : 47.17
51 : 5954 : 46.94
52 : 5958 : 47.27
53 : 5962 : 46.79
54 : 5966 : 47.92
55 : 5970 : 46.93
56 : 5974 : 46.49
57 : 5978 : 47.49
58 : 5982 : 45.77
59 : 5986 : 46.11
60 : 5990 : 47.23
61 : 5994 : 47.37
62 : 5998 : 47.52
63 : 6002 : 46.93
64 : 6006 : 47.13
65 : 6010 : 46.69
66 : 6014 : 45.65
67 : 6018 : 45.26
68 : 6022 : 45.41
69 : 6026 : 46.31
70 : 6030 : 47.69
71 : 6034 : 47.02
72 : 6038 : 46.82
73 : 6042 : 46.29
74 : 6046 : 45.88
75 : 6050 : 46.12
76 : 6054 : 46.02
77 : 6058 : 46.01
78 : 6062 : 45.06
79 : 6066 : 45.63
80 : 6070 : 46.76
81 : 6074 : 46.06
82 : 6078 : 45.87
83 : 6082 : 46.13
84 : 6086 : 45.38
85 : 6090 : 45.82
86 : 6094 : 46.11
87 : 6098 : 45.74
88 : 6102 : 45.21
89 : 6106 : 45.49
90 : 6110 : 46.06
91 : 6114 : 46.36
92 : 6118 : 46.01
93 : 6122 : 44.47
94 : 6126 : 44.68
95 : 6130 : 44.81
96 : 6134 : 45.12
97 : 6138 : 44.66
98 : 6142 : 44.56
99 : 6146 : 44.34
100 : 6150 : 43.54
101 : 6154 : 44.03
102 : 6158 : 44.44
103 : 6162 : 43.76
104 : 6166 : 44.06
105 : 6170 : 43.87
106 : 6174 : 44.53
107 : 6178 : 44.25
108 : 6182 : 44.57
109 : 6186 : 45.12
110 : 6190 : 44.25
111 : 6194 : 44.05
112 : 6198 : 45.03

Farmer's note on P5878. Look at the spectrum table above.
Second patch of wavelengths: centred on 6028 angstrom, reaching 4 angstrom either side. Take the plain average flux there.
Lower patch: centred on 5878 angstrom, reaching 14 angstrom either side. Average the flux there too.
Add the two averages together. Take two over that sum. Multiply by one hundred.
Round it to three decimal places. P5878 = 2.105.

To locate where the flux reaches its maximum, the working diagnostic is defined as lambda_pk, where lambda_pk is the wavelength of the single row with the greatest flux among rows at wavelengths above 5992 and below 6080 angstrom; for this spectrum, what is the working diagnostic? 6030 angstrom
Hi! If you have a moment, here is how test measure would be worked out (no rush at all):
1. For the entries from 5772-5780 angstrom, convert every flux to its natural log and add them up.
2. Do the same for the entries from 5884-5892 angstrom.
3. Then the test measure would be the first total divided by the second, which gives 1.02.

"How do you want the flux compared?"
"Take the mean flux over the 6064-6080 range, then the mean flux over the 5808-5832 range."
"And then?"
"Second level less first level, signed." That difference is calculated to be 2.4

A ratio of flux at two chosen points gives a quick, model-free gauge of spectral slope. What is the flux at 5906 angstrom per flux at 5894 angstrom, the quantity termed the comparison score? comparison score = 1.11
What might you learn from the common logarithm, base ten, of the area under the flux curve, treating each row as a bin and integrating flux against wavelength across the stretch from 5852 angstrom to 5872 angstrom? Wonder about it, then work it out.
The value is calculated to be 2.98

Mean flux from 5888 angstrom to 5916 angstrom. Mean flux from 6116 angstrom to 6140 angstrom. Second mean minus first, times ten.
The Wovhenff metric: -11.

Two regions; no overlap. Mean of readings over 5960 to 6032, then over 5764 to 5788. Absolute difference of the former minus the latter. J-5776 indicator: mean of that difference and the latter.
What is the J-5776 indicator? 25.8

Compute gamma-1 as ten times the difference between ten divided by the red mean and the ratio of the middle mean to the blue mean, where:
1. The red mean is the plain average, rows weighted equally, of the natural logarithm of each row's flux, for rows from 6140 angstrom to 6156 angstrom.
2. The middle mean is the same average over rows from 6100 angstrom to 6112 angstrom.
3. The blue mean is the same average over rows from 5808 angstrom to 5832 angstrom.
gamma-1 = 16.6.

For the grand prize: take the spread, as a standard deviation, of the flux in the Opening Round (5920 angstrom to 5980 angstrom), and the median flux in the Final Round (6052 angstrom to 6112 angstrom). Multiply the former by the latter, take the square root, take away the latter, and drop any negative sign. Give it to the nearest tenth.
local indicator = 41.7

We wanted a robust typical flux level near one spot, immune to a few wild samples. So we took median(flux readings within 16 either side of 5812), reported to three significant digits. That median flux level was 47.9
